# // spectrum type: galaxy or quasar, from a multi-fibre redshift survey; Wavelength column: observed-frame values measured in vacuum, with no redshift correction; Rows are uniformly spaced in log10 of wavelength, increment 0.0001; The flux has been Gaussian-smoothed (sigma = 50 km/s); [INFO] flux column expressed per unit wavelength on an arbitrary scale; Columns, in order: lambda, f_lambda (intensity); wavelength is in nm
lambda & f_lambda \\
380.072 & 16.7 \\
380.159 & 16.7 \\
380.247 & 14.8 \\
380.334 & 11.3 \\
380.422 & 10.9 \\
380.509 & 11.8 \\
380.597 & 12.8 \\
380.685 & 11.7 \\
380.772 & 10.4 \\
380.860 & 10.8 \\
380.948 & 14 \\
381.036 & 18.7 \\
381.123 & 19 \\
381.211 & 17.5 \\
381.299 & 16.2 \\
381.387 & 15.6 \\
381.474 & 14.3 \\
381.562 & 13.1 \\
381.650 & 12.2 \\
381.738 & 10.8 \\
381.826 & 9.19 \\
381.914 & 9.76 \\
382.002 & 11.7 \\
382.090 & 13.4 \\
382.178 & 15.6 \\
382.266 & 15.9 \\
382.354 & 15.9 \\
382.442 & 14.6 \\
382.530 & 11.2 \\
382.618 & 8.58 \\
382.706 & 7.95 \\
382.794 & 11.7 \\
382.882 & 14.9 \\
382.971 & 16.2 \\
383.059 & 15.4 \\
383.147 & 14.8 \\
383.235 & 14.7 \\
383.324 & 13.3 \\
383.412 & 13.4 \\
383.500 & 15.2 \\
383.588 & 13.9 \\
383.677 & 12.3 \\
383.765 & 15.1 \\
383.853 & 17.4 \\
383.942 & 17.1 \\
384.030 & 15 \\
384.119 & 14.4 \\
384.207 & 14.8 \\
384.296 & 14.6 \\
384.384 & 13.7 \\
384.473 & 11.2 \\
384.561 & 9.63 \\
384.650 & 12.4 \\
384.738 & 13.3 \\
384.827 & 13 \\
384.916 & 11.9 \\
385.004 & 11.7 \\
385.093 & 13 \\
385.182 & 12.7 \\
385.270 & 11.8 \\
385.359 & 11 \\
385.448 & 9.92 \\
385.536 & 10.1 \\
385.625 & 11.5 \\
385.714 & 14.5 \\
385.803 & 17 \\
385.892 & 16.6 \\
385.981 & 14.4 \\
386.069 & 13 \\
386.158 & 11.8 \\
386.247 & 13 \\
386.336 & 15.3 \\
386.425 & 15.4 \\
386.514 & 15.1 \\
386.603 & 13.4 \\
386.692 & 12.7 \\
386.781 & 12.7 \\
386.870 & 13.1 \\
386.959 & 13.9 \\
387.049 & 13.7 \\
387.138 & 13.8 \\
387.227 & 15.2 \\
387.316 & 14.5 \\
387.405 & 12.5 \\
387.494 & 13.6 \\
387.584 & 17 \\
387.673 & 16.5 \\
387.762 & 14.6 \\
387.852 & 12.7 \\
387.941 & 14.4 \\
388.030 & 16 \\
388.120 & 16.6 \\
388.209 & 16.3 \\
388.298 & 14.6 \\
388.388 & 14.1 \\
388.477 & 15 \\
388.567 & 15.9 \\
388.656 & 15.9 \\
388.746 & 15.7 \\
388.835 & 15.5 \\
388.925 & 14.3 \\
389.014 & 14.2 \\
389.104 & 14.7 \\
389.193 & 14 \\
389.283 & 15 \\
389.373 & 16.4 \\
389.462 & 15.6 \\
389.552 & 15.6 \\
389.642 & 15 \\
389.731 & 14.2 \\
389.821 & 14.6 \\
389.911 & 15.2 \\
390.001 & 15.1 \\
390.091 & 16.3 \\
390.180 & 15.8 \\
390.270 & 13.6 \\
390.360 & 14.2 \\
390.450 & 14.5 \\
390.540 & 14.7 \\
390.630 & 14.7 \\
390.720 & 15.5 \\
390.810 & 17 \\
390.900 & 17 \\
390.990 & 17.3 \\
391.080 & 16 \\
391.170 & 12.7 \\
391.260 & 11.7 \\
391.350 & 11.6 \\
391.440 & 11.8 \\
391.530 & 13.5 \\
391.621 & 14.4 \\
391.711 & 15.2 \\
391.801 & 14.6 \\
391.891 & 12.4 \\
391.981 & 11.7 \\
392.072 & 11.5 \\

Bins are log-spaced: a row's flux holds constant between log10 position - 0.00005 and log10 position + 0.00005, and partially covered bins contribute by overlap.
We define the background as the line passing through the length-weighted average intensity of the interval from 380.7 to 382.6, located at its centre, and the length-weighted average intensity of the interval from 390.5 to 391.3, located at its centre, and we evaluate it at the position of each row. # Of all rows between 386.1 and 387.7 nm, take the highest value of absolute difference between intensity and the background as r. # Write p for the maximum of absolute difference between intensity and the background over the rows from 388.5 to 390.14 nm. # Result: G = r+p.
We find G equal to 4.1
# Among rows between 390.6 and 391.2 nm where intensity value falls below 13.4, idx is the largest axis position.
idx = 391.170 nm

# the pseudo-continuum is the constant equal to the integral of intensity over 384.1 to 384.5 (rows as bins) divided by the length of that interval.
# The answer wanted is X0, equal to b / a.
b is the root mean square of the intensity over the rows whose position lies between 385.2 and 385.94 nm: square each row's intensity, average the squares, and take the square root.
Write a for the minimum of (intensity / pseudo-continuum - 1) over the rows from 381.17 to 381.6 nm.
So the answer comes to -256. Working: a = -0.05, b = 13.1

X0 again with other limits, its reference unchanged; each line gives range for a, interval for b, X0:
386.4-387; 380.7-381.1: -173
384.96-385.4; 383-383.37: -72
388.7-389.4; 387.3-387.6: 1031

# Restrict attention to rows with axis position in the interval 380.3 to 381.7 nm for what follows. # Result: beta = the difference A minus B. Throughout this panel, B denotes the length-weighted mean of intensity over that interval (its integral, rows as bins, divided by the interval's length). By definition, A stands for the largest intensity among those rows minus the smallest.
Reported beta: -5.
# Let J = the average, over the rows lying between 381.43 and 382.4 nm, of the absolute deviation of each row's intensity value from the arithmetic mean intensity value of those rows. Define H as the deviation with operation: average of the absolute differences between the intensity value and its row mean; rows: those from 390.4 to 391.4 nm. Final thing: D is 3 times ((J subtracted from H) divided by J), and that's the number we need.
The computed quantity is -0.5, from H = 1.6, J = 1.97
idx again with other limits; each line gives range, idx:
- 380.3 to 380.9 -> 380.860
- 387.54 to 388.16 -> 387.852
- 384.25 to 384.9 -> 384.827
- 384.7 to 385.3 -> 385.270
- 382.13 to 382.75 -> 382.706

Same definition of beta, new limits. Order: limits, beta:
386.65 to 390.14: -10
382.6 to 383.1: -4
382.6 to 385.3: -4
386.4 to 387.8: -10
